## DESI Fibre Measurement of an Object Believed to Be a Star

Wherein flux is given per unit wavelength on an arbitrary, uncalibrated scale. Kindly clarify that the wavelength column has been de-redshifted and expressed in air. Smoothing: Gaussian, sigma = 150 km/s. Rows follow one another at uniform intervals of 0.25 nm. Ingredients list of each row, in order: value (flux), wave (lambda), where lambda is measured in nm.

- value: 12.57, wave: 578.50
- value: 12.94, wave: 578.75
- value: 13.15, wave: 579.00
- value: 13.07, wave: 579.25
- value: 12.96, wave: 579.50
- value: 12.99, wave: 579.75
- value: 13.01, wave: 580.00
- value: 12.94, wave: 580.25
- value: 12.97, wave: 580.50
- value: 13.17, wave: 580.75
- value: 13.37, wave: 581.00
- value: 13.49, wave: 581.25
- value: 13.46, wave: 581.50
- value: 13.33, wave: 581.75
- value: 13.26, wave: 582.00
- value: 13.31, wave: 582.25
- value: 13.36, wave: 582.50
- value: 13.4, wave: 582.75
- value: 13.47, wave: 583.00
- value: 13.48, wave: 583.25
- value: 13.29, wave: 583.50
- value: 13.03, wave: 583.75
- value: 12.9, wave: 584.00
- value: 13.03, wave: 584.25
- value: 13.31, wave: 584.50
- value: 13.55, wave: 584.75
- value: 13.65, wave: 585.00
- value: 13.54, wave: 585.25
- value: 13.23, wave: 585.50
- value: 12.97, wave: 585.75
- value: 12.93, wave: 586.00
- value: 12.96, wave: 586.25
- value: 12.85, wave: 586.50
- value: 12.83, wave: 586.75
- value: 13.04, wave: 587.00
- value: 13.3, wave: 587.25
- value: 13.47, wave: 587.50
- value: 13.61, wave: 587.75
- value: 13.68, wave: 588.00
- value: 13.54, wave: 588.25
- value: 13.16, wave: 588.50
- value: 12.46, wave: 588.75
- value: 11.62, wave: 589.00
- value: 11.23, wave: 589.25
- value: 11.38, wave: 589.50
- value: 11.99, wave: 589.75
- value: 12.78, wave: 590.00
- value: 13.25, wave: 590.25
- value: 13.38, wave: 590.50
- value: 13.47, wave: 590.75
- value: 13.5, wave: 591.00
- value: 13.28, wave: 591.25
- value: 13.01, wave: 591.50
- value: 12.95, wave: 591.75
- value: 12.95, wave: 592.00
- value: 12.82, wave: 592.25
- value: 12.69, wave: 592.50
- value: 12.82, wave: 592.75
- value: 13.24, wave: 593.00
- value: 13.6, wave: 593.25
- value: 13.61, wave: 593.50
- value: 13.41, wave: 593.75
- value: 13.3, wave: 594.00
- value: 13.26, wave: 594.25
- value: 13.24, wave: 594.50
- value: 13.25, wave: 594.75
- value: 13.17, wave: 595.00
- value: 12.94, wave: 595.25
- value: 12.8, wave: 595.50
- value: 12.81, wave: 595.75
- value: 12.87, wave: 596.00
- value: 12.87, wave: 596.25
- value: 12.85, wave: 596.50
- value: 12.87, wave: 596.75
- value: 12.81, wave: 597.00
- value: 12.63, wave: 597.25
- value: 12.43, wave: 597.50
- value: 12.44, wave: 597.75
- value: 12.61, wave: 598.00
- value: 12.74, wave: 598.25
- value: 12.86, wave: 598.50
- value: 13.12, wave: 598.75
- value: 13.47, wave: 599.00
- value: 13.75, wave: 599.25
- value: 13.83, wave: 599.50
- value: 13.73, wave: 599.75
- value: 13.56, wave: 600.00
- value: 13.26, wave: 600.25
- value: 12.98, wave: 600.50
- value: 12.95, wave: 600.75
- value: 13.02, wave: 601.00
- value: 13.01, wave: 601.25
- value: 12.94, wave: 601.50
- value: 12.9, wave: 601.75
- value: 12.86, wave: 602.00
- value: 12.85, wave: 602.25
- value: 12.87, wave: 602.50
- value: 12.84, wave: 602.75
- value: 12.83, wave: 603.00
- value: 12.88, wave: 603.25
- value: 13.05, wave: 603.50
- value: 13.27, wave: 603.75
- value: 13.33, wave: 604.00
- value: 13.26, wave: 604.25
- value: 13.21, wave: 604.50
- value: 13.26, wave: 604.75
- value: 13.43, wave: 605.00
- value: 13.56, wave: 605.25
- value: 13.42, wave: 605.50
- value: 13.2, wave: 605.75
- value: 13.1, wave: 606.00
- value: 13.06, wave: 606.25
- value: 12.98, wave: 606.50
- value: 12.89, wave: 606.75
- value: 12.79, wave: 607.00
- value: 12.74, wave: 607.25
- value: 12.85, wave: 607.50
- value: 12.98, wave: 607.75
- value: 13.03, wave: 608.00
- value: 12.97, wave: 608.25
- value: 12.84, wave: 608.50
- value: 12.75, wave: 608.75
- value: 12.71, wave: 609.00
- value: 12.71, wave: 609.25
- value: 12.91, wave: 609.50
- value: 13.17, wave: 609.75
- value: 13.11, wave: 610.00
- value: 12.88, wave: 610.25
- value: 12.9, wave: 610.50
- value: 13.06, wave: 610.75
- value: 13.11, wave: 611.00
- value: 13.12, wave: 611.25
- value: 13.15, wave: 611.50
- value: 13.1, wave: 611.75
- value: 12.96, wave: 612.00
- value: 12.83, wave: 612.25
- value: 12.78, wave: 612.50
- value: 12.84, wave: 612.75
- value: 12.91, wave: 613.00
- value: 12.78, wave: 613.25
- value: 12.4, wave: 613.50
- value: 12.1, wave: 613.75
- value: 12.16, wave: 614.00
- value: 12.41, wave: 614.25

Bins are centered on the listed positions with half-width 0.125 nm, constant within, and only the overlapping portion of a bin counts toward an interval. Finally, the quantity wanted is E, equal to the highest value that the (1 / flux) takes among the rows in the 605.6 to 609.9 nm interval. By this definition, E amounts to 0.0787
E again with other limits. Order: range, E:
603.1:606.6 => 0.0776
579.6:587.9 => 0.0779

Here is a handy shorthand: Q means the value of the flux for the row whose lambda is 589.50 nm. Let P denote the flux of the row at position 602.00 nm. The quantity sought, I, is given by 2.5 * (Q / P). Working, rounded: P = 12.86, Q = 11.38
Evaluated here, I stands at 2.21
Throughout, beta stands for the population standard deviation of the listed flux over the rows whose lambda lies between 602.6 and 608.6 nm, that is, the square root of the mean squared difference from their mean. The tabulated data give 0.22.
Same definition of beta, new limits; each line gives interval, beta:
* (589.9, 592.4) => 0.25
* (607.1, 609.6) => 0.11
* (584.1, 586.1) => 0.26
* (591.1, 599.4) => 0.33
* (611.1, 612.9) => 0.14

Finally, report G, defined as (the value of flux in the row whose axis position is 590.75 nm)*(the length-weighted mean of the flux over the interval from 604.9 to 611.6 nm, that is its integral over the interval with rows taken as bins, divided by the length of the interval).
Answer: 175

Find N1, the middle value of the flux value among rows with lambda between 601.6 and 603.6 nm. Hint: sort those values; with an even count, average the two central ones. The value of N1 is 12.9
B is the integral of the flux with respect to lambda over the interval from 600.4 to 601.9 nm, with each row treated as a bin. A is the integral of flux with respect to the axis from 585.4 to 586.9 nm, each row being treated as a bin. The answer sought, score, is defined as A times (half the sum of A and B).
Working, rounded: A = 19.4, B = 19.4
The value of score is 378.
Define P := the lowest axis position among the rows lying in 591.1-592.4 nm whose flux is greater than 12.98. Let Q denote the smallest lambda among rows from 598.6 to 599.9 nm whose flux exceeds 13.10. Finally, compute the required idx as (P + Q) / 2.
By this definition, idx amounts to 595.00 nm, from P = 591.25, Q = 598.75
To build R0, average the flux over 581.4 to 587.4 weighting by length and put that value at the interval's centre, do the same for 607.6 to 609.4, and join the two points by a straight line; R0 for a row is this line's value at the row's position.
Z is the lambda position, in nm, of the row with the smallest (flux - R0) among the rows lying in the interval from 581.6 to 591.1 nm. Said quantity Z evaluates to 589.25 nm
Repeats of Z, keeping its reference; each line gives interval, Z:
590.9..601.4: 597.50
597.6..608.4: 597.75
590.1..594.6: 592.50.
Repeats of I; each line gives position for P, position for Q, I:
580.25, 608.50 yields 2.48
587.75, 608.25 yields 2.38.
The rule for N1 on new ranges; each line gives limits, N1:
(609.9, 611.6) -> 13.1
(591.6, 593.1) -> 12.9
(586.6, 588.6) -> 13.4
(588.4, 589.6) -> 11.6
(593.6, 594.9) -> 13.3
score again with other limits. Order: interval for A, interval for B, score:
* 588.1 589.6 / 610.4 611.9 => 350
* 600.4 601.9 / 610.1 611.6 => 379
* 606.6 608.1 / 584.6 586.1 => 380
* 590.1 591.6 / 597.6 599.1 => 392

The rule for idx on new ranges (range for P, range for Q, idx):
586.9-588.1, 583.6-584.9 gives 585.75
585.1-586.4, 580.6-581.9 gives 583.00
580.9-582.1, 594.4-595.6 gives 587.75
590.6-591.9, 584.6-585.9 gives 587.75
